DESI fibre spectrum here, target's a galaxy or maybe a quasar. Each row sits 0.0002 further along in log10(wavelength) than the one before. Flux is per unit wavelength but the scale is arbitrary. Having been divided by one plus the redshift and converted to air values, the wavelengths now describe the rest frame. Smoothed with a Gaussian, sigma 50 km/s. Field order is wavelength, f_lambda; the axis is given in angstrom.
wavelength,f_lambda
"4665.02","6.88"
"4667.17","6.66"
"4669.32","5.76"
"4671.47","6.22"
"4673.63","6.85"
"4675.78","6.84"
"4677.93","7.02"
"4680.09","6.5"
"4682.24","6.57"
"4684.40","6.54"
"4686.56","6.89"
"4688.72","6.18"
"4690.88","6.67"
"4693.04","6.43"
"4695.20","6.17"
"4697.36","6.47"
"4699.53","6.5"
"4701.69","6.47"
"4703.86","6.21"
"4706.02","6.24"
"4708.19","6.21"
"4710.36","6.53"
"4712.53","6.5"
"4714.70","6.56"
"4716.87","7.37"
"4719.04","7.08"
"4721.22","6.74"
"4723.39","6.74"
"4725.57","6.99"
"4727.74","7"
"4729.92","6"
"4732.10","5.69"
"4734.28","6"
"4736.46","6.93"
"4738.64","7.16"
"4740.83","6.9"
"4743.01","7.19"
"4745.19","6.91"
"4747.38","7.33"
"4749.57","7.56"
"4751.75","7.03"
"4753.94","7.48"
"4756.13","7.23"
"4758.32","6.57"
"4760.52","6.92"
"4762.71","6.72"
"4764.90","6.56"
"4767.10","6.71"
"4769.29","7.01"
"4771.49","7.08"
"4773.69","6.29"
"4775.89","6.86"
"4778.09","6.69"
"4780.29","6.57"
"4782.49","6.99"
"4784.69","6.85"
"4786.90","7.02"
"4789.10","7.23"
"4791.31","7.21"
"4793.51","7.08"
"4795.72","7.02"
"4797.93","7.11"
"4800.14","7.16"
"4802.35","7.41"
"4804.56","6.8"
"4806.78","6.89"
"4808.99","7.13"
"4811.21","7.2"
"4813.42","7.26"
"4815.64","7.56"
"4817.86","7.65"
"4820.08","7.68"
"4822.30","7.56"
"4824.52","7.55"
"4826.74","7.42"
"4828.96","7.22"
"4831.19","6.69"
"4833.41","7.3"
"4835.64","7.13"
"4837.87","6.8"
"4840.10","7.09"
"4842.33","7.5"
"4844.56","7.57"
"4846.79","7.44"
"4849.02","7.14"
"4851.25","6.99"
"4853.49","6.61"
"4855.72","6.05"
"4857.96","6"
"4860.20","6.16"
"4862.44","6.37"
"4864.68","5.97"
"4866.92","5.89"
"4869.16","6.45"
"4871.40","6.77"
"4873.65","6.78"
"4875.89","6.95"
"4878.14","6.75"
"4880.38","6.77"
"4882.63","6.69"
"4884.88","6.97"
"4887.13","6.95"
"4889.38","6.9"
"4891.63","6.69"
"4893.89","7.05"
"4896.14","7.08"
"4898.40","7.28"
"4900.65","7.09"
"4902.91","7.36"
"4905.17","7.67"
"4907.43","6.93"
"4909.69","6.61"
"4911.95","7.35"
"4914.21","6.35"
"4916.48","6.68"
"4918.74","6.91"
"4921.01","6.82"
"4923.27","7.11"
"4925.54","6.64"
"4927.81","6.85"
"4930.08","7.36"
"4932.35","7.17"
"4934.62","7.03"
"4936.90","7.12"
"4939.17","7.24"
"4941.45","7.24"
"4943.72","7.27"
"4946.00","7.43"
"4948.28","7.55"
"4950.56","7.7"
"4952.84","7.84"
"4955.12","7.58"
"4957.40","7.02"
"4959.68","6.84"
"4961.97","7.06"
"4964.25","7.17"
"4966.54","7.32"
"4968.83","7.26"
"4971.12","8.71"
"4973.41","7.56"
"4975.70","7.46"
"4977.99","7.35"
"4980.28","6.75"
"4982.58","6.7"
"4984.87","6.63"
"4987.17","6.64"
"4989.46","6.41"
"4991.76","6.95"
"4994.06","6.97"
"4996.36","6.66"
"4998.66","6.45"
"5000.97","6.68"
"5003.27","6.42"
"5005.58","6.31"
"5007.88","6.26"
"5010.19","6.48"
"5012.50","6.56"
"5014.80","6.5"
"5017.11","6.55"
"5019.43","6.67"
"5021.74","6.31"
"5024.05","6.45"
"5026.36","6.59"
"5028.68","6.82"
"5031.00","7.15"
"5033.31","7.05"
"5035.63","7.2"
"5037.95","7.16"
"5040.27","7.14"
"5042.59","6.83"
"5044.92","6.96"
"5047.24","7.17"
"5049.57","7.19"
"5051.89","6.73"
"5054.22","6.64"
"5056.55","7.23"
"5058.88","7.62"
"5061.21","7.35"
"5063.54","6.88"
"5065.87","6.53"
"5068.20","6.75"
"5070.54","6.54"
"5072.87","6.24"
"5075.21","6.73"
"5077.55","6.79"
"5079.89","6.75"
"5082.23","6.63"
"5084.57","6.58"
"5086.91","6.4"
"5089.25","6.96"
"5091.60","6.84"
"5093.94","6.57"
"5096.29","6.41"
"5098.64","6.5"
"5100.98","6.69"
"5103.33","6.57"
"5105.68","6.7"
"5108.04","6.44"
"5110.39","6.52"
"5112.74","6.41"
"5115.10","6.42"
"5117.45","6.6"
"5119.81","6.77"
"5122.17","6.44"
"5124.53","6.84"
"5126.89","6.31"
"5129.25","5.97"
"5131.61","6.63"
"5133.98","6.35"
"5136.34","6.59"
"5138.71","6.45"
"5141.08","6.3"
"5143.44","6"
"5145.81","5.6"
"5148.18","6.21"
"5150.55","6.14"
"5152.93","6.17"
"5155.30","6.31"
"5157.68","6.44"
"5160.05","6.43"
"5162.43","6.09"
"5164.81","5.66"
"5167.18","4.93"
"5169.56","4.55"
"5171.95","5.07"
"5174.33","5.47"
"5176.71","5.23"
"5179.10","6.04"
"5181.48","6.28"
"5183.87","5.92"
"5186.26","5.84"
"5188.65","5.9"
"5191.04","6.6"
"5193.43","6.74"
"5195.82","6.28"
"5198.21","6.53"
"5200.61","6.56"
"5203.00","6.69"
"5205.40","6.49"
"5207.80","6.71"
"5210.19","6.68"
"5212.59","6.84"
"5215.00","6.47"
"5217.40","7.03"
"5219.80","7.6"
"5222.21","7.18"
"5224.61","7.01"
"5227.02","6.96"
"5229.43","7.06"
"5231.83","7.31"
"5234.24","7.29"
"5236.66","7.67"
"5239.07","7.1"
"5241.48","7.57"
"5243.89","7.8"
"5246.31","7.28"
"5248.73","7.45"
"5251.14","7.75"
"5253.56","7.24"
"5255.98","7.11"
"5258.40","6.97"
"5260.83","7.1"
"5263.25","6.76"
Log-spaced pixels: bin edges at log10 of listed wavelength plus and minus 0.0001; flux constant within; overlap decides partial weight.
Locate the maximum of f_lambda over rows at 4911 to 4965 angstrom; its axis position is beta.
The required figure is 4952.84 angstrom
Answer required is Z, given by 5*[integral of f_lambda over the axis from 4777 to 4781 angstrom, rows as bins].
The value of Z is 133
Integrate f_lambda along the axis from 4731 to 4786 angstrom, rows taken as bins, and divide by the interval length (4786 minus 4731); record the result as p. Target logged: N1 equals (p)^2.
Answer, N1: 47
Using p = 6.8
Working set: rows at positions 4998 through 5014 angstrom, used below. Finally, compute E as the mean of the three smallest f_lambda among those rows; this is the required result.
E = 6.33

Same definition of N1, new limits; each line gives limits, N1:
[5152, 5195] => 34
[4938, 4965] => 54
